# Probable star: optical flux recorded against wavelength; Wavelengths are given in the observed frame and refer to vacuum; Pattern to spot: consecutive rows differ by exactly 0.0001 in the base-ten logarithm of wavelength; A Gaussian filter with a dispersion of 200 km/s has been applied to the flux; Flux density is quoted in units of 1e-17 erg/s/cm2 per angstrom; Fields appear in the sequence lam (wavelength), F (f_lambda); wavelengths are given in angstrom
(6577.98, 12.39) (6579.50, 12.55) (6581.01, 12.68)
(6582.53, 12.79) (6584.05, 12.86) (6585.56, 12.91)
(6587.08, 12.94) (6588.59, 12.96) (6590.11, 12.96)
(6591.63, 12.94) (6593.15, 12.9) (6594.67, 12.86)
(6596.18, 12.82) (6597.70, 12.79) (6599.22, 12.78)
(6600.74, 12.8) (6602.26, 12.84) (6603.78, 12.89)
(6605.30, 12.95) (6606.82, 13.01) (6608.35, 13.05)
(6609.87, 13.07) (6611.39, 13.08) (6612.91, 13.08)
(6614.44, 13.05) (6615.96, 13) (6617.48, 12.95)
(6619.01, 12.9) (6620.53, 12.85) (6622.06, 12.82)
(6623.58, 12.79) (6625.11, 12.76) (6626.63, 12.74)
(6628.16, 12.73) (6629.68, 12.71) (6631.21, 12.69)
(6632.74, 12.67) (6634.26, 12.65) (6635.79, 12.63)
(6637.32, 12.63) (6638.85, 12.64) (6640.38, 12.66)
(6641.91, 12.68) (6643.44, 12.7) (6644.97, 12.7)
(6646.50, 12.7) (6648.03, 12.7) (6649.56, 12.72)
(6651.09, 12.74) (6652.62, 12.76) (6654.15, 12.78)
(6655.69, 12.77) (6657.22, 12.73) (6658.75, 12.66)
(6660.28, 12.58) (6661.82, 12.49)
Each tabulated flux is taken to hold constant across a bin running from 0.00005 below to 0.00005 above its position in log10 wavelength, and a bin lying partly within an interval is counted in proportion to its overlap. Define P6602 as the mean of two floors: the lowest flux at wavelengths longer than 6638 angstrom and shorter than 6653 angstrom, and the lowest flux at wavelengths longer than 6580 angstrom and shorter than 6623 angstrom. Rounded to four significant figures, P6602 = 12.66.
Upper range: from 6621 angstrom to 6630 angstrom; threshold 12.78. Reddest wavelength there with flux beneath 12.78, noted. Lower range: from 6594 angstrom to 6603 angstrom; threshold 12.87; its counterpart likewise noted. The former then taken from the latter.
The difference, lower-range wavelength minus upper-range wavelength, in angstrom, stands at -27.4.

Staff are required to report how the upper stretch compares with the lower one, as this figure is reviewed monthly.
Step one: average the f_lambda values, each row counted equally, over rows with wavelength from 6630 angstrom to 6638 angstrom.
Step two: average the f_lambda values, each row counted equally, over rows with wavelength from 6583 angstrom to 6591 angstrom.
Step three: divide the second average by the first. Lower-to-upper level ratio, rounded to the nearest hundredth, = 1.02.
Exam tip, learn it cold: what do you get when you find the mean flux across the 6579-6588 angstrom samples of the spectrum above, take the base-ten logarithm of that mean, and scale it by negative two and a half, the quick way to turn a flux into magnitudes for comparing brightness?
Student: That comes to -2.77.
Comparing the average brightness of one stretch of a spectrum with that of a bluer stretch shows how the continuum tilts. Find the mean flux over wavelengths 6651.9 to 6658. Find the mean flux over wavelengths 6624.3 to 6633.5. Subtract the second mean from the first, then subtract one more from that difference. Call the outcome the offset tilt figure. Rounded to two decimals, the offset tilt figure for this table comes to -0.96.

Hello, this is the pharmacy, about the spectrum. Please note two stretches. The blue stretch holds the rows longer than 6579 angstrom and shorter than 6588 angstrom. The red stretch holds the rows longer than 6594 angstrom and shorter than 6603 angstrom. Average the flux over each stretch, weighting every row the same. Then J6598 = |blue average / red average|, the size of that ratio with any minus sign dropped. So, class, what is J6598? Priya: 1.00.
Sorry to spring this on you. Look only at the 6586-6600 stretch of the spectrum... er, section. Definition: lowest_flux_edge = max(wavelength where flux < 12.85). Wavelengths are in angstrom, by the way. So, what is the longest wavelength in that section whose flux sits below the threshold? 6599.22 angstrom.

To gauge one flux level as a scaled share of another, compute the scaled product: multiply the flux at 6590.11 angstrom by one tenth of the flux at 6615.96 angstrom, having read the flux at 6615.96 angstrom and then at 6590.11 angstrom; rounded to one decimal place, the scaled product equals 16.8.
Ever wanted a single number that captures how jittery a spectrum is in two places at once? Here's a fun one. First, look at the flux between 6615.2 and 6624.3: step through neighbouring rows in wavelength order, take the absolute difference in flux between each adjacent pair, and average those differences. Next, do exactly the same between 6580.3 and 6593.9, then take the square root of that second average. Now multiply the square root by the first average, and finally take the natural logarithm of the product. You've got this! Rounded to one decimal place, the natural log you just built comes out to -4.7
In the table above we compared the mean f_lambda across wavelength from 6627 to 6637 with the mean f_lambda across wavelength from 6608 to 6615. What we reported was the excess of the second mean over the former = 0.39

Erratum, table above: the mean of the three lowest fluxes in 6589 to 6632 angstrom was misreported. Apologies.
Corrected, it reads 12.71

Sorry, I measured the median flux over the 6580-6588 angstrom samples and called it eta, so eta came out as 12.9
